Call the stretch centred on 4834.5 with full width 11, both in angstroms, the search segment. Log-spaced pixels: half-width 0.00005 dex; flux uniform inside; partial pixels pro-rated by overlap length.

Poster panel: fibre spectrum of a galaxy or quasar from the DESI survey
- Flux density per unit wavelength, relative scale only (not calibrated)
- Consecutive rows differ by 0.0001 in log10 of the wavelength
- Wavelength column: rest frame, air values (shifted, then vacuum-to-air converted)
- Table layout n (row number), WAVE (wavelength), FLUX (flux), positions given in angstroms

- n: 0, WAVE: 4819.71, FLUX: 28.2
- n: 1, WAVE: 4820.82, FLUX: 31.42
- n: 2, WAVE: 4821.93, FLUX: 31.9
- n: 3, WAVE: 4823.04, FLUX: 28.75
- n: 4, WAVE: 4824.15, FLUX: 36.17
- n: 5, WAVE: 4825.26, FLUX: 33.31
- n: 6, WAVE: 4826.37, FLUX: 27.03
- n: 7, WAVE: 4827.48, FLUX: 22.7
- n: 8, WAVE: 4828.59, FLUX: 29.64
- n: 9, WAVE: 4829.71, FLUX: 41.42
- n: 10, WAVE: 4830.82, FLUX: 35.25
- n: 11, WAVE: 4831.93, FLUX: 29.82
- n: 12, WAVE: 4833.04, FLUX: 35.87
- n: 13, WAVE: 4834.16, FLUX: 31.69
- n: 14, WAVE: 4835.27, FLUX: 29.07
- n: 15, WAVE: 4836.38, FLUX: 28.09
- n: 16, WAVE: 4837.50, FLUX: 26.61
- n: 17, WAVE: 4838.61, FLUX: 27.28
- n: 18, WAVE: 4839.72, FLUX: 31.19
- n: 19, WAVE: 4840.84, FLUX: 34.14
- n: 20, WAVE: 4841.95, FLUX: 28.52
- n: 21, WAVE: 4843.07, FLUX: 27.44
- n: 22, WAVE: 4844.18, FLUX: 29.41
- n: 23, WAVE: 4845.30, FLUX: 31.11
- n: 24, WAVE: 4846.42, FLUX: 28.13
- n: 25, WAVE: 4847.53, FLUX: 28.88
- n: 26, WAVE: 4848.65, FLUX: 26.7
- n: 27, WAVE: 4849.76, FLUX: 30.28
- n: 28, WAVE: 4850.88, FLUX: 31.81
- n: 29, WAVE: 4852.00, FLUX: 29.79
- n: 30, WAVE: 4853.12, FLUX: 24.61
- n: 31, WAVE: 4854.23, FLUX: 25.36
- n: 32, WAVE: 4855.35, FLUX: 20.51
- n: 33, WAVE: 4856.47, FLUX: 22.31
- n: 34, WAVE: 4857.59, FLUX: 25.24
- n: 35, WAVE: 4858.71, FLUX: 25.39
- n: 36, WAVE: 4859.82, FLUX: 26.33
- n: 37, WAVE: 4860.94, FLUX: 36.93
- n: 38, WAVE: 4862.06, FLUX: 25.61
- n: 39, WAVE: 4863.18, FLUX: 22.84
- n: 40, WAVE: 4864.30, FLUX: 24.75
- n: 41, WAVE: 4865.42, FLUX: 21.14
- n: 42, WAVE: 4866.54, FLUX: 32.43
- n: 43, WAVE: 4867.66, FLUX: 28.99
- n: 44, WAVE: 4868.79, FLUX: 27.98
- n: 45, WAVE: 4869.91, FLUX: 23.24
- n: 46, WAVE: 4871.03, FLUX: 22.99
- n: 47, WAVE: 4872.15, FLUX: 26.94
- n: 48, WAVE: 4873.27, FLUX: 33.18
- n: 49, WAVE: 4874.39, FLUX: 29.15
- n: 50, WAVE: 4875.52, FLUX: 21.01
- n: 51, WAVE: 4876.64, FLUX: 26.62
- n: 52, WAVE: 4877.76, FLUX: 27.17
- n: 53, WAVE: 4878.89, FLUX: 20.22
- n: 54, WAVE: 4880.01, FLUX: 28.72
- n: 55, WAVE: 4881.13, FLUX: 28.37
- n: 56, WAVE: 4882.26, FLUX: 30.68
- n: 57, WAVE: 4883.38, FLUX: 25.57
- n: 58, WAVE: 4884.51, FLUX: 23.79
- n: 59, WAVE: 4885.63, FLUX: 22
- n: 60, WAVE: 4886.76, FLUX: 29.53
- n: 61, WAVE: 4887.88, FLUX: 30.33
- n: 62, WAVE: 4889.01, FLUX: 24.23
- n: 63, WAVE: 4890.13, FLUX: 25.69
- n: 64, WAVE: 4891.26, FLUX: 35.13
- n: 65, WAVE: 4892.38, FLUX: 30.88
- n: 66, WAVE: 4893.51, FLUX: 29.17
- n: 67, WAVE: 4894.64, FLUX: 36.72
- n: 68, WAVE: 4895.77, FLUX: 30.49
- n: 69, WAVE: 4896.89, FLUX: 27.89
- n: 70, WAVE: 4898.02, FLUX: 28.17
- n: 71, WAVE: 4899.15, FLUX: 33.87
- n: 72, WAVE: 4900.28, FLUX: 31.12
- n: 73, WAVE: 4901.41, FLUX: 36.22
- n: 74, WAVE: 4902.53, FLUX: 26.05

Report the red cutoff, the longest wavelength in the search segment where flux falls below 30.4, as 4838.61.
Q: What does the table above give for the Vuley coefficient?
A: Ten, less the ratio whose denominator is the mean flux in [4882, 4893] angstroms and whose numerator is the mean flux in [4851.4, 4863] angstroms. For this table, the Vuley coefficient 9.06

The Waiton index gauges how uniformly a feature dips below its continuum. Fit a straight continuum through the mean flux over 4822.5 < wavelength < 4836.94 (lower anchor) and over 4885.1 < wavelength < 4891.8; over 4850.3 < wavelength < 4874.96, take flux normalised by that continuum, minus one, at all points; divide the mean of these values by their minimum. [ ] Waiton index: 0.29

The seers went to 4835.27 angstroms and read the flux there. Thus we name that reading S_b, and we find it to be 29.07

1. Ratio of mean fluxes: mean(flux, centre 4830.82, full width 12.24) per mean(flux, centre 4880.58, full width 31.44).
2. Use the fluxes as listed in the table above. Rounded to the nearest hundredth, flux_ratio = 1.13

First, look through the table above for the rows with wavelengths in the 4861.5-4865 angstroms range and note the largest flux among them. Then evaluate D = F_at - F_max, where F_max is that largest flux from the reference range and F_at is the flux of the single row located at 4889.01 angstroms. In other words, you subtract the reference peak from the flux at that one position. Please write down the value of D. -1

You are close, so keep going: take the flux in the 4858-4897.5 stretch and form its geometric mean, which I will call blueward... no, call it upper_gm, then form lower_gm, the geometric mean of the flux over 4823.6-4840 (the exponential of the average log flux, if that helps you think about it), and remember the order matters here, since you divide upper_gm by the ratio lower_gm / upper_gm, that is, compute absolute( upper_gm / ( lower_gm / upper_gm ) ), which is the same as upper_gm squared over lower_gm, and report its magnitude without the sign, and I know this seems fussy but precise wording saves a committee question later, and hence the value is 24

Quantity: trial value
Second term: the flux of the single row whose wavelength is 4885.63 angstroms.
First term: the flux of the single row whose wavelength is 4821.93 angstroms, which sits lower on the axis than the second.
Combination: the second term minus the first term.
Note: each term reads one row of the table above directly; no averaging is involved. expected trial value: -10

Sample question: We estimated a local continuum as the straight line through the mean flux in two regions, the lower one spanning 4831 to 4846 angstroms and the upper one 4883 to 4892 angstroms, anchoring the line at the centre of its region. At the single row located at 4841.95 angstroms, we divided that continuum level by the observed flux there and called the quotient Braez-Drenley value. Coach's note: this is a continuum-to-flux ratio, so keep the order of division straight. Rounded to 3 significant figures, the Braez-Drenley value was 1.05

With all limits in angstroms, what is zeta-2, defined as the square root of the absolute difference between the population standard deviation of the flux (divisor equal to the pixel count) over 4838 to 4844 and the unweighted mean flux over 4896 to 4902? 5.37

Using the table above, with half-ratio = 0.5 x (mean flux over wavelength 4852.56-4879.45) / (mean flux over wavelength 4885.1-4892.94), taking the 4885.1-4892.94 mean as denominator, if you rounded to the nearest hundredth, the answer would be 0.46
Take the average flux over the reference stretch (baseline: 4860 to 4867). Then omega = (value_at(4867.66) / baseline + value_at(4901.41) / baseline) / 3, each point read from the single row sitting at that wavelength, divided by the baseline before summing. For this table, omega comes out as 0.80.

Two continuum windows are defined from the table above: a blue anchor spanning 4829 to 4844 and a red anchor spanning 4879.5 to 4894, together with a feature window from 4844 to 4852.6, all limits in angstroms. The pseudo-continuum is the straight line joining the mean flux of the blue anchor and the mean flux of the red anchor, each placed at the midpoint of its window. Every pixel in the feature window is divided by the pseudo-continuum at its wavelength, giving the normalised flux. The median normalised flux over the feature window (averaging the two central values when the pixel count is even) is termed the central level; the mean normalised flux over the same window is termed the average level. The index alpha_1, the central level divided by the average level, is 1.00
